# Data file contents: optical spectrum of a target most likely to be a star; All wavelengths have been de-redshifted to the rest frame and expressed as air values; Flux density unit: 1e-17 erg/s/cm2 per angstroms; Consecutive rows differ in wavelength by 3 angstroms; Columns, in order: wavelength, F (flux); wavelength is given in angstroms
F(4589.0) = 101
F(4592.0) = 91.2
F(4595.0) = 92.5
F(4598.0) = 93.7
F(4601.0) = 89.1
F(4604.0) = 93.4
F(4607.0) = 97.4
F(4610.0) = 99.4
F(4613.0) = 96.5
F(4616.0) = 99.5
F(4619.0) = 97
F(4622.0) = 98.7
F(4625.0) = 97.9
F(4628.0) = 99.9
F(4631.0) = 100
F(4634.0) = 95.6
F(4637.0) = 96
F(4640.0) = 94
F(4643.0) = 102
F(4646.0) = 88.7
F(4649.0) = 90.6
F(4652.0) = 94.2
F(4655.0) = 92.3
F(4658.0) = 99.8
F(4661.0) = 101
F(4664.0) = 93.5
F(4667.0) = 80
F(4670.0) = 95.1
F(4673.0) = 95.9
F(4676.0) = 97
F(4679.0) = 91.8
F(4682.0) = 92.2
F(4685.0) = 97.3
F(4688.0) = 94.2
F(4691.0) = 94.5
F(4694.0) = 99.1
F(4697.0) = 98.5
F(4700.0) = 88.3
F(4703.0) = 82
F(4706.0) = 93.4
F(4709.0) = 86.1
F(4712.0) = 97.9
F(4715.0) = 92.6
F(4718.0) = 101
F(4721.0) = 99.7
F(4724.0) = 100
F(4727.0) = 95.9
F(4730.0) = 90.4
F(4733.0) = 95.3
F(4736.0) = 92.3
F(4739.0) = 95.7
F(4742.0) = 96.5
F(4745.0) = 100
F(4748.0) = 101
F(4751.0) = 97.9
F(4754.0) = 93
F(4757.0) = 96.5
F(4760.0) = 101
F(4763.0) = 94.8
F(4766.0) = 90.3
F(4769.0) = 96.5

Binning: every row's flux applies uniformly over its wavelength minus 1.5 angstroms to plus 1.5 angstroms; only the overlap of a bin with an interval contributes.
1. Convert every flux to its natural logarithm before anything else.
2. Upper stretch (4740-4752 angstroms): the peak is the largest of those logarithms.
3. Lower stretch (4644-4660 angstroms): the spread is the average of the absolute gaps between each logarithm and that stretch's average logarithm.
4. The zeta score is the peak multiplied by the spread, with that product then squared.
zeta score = 0.023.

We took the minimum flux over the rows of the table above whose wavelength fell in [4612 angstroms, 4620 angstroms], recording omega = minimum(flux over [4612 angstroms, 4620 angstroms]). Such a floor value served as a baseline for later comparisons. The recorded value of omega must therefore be 96.5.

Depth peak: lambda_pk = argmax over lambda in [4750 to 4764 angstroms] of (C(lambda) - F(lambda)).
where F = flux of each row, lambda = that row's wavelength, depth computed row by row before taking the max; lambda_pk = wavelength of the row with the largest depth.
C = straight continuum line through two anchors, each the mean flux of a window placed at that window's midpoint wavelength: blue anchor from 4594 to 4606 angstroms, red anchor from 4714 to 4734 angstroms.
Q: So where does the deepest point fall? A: 4754.0 angstroms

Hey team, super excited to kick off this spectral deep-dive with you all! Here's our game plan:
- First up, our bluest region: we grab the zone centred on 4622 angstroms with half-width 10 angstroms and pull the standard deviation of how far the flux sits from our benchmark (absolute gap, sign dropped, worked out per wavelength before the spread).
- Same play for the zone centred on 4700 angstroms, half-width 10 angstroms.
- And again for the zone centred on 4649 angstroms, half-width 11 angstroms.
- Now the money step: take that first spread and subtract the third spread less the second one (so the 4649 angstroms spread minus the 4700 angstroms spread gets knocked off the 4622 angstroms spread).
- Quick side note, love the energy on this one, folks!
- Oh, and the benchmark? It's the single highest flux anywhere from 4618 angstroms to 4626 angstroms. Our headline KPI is 4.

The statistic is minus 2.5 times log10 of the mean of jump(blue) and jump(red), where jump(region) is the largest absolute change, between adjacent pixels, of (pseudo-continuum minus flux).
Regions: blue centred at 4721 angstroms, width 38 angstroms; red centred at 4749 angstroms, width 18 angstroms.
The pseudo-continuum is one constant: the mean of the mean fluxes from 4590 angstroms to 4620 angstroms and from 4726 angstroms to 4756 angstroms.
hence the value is -2.30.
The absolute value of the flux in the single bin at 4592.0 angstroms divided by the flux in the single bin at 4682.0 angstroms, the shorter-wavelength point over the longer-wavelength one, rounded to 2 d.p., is 0.99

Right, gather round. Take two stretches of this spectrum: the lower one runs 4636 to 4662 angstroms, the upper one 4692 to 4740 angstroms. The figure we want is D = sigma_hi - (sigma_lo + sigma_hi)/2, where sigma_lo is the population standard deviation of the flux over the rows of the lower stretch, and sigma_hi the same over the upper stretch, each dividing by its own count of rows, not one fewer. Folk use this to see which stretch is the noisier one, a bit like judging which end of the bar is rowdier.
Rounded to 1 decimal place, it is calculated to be 0.4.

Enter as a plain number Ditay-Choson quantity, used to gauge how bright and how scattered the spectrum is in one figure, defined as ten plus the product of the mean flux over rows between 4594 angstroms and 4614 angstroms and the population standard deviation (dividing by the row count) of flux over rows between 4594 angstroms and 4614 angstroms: 312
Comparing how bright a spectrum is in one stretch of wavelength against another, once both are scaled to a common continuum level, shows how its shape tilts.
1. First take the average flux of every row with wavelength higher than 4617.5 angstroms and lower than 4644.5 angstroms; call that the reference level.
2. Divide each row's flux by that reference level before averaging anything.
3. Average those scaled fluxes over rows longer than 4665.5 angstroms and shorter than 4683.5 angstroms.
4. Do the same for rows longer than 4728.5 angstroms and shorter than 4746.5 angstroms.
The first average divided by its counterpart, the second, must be 0.97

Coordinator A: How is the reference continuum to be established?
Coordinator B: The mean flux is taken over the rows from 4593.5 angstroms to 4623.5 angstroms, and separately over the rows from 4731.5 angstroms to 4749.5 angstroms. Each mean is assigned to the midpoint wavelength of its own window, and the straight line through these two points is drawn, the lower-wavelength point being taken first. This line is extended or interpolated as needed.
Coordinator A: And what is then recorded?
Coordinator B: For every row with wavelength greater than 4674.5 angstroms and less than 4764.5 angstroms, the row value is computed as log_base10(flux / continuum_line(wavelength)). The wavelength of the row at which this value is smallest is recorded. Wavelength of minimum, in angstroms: 4703.0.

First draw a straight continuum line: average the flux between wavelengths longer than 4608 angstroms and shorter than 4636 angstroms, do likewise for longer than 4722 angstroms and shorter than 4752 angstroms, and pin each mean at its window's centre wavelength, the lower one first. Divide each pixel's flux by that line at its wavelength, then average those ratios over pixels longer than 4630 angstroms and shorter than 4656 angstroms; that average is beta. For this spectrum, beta 0.97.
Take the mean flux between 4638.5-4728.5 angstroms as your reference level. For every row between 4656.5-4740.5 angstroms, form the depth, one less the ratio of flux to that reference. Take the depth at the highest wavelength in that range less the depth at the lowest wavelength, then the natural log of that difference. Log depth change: -3.1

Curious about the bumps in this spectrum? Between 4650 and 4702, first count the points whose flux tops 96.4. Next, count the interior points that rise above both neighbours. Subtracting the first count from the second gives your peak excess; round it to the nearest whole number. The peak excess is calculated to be -2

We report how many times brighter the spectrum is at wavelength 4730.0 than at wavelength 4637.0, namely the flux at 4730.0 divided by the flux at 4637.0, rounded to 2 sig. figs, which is 0.94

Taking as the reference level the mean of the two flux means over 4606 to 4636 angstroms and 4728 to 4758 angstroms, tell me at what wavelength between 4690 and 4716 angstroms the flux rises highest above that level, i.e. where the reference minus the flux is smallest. 4694.0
